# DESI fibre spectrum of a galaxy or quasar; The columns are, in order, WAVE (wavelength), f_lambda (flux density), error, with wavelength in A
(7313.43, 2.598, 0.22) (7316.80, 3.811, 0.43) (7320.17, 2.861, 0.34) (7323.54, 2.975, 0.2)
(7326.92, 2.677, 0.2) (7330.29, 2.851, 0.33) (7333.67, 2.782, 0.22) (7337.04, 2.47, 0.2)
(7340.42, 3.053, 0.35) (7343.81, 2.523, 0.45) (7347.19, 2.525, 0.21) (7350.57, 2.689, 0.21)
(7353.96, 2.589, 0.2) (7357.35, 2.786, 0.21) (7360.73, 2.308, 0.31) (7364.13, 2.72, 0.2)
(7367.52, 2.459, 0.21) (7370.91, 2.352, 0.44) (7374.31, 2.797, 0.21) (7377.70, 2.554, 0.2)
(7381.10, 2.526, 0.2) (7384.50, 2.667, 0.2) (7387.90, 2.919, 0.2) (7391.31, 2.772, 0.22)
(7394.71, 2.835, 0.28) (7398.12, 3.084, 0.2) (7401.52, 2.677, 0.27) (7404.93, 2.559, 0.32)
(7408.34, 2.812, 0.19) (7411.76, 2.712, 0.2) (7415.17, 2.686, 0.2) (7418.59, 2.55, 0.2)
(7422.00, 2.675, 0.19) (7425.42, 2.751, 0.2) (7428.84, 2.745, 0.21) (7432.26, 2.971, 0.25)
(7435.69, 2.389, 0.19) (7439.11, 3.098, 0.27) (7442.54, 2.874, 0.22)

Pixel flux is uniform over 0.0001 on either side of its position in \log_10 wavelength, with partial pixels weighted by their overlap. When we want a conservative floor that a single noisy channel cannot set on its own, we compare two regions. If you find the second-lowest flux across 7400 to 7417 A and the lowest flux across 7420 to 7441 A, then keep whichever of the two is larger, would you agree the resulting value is 2.68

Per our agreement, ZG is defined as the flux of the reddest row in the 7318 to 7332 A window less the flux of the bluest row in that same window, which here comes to 0.0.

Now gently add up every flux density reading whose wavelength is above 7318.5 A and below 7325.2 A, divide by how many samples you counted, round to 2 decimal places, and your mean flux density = 2.92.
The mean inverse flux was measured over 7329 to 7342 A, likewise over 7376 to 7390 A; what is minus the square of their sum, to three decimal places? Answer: -0.543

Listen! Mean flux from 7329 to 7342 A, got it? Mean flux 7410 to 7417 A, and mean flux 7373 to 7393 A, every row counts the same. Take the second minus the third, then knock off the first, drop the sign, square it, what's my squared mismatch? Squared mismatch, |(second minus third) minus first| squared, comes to 7.82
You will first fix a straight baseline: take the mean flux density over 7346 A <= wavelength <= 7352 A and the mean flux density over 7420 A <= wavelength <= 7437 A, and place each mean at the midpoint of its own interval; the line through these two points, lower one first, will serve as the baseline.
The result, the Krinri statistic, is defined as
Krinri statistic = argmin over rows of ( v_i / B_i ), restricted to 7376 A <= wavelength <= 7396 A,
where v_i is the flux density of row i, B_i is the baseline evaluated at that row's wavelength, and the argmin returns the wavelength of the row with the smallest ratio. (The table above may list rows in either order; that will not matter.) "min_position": 7381.10 A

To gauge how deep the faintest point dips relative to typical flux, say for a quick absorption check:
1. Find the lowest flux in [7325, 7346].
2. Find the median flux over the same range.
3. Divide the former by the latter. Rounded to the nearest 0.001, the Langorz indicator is 0.905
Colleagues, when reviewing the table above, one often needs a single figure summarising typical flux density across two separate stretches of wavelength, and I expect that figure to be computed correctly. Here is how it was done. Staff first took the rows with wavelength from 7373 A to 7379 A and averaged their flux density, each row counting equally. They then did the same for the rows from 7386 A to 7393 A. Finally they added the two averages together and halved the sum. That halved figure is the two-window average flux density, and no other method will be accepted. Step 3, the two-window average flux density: 2.76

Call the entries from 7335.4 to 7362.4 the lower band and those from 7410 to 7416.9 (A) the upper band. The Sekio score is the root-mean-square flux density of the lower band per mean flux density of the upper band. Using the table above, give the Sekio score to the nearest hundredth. 0.97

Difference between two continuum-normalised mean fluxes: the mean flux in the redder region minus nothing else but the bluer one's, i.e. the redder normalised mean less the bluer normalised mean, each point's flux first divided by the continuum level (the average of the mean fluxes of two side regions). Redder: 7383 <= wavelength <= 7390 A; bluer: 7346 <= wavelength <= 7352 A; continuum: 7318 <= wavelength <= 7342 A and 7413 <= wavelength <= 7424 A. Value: 0.07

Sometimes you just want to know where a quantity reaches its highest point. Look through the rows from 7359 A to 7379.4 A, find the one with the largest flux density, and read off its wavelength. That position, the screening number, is 7374.31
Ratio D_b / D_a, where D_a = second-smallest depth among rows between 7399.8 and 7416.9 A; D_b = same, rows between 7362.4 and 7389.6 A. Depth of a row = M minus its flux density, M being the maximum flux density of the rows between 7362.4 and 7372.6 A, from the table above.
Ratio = -9.6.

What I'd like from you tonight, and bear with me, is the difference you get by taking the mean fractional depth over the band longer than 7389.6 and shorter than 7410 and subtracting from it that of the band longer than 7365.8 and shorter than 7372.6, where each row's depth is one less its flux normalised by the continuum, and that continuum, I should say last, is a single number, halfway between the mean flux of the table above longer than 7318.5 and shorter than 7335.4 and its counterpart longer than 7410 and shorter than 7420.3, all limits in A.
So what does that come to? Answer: -0.14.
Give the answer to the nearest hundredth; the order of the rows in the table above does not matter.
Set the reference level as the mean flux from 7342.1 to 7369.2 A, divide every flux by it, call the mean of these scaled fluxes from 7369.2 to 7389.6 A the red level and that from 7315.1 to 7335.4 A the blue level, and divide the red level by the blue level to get 0.88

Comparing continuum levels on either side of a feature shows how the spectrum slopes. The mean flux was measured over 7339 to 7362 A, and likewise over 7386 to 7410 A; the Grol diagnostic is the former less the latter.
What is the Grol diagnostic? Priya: -0.17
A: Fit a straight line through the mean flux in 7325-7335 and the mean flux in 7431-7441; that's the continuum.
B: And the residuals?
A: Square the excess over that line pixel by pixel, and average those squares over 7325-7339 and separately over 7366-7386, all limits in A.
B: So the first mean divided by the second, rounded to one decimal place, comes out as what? 0.4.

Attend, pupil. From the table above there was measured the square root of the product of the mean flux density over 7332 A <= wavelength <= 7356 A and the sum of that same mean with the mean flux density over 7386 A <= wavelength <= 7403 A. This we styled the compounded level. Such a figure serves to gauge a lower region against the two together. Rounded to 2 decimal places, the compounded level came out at 3.83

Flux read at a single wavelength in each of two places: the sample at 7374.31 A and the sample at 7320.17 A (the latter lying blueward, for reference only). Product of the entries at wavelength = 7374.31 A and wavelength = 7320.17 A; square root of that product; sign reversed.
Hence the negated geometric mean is -2.83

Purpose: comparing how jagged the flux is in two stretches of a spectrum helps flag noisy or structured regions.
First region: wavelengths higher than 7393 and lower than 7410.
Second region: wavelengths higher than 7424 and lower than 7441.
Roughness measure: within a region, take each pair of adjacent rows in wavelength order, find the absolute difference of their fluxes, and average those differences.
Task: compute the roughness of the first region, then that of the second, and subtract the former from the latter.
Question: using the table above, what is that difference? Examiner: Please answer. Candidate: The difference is 0.12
